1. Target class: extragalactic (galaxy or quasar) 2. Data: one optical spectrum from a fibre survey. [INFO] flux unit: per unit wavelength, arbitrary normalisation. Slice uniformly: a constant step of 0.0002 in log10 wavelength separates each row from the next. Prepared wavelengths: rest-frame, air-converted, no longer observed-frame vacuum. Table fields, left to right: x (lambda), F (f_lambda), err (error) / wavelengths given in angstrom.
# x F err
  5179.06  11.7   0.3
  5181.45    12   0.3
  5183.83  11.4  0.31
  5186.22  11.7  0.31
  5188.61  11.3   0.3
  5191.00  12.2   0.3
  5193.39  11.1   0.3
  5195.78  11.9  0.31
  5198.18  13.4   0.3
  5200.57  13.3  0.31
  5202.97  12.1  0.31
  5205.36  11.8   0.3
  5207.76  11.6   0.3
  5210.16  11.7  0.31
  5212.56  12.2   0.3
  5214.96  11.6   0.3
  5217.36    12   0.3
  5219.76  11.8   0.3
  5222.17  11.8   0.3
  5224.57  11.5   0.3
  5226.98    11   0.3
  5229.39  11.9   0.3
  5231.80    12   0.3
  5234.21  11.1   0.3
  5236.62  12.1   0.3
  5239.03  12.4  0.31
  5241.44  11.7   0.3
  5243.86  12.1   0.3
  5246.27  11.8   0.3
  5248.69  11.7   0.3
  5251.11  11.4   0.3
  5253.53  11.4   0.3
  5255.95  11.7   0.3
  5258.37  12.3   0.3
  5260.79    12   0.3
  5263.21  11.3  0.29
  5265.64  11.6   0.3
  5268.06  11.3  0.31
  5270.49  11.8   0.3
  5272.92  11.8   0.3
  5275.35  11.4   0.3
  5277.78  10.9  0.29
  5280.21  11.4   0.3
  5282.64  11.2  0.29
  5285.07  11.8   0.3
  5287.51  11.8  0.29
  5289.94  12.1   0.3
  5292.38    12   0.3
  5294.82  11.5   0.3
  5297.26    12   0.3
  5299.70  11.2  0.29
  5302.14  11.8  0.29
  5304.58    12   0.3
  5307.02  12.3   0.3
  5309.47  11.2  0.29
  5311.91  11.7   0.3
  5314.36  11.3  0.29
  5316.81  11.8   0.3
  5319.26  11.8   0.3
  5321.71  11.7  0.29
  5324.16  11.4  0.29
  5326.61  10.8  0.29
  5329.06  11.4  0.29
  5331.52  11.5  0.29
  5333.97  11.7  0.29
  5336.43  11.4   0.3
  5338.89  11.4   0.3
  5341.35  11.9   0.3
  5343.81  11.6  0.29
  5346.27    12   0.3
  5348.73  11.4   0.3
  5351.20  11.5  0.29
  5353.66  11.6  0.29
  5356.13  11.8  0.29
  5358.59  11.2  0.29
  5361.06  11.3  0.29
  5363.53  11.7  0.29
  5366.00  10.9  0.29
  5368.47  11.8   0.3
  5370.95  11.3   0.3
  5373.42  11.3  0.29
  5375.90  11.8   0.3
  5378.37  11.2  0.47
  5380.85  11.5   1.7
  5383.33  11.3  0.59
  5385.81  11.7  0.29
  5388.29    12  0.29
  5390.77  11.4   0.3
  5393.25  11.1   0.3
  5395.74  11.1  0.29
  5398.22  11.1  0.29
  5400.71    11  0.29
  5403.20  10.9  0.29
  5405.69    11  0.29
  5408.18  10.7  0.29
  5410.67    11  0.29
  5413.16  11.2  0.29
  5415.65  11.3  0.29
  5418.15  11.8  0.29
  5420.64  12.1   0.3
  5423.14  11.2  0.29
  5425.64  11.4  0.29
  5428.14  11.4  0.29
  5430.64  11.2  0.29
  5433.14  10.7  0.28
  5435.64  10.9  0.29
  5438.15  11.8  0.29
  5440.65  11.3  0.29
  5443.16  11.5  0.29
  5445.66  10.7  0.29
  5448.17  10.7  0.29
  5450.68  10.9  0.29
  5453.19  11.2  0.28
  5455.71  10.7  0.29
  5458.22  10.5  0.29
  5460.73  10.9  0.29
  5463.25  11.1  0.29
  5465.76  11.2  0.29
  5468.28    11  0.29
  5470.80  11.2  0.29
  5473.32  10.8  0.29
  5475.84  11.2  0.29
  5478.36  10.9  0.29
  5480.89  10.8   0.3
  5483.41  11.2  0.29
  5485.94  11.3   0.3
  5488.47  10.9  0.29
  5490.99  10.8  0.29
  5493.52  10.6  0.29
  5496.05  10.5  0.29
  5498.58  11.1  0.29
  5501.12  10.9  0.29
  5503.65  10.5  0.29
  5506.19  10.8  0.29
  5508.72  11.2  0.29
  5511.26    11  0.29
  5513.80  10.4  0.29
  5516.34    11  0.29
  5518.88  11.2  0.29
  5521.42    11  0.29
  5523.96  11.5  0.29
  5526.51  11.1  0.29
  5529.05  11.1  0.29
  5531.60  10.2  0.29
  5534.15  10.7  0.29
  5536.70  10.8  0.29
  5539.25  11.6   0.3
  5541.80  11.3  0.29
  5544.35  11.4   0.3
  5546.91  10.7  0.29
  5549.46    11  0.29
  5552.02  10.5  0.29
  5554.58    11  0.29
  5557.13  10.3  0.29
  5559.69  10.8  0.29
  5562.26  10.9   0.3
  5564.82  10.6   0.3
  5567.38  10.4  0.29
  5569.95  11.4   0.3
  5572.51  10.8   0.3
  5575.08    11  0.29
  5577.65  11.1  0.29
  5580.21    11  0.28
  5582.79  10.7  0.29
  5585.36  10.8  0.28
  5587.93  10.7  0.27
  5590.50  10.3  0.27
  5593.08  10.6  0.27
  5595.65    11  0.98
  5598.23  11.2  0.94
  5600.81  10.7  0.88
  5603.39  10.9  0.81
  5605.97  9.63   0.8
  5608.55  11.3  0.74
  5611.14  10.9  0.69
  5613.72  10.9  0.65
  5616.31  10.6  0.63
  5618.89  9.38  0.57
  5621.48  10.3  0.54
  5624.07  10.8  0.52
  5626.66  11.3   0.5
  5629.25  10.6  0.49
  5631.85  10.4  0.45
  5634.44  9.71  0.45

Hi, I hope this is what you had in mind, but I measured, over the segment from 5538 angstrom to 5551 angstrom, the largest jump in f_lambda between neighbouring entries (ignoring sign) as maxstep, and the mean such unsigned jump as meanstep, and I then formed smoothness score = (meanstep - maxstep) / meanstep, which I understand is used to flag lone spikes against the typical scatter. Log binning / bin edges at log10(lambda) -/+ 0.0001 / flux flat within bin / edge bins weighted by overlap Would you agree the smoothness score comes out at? -1.00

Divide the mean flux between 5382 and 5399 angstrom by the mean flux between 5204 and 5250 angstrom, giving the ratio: 0.967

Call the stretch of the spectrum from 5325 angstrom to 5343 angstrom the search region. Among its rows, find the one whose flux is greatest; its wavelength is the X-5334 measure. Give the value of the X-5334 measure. 5341.35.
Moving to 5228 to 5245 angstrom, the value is 5239.03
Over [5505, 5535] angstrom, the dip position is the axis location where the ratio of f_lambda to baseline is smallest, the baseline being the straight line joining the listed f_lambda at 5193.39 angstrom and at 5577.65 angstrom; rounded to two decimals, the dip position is 5531.60 angstrom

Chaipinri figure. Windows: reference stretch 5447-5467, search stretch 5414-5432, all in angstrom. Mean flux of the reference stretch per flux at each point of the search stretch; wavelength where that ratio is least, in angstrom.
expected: 5420.64 angstrom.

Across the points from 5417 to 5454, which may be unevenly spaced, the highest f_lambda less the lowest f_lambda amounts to 1.4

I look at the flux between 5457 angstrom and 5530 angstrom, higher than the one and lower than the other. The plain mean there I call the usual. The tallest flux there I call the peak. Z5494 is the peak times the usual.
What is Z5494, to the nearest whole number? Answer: 126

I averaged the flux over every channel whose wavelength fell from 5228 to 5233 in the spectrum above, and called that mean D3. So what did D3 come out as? 11.9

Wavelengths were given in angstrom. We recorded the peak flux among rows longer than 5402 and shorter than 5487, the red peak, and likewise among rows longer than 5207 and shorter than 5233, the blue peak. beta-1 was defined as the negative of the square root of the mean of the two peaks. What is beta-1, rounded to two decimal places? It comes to -3.49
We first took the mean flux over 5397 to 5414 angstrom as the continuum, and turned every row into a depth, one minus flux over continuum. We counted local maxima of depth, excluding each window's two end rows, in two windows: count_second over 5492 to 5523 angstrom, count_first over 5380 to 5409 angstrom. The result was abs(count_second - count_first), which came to 1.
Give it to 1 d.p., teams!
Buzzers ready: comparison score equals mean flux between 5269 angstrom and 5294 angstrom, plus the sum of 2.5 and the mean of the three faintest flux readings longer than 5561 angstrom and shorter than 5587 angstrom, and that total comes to 24.7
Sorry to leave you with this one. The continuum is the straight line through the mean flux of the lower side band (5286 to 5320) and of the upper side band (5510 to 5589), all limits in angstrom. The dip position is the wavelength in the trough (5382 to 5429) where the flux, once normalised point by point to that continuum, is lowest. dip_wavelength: 5408.18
